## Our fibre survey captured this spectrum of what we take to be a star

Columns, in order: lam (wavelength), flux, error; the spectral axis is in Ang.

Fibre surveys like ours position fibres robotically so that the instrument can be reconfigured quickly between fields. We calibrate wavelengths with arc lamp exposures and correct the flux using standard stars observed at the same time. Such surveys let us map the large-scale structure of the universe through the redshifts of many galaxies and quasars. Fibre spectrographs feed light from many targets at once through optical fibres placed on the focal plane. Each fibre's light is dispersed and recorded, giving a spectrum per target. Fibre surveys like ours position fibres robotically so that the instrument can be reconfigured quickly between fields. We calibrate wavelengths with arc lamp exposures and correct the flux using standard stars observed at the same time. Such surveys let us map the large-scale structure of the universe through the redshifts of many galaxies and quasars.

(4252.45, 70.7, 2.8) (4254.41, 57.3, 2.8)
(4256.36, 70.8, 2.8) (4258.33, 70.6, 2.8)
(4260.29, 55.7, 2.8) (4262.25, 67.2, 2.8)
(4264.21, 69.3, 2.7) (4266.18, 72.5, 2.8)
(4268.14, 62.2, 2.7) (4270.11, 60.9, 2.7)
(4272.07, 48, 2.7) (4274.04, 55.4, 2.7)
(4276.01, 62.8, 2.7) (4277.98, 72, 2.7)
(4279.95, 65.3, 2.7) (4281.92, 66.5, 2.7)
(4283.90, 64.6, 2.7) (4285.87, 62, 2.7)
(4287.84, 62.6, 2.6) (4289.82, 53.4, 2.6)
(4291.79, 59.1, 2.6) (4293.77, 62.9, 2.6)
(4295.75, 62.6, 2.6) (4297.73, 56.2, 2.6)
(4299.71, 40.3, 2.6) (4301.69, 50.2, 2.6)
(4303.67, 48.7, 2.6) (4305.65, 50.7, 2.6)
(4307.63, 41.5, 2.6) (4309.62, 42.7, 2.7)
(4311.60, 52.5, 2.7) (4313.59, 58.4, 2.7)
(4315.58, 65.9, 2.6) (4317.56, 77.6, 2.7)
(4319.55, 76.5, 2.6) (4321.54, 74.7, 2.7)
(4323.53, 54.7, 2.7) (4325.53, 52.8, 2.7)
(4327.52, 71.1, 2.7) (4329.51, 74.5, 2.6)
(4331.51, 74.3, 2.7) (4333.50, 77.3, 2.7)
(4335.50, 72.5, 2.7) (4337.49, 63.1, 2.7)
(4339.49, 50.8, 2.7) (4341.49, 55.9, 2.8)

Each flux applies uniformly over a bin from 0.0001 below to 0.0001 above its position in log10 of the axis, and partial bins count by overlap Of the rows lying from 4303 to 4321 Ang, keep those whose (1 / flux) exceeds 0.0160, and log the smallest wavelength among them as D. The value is 4303.67 Ang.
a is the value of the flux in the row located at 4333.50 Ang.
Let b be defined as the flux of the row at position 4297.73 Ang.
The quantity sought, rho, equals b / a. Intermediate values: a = 77.3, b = 56.2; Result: 0.73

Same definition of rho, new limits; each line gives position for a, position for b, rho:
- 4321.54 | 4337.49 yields 0.84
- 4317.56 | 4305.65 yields 0.65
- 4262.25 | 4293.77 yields 0.94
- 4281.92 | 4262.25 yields 1.01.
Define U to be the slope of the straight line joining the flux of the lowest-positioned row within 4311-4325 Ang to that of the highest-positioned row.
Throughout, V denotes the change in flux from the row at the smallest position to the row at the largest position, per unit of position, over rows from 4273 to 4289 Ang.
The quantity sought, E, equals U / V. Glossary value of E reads 0.35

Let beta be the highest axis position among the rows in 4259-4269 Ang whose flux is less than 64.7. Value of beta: 4268.14 Ang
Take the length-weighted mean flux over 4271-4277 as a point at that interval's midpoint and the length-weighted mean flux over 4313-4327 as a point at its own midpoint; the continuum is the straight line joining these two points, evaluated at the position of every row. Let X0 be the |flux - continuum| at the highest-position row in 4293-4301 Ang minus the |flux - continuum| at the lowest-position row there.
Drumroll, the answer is 18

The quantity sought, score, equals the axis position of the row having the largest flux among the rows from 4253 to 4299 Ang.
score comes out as 4266.18 Ang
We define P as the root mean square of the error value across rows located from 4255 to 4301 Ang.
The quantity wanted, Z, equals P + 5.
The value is 7.69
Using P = 2.69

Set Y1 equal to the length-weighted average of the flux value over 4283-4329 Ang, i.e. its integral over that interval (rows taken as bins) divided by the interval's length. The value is 58.5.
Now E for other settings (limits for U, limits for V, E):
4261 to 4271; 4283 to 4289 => 1.58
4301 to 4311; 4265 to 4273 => 0.23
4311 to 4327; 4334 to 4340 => 0.00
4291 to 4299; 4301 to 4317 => -0.43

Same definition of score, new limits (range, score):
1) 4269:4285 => 4277.98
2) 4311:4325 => 4317.56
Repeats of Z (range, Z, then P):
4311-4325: 7.67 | 2.67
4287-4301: 7.60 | 2.60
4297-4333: 7.65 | 2.65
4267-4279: 7.70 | 2.70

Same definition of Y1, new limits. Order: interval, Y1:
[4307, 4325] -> 60.7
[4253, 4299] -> 62.5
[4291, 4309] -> 52.2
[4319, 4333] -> 68.4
